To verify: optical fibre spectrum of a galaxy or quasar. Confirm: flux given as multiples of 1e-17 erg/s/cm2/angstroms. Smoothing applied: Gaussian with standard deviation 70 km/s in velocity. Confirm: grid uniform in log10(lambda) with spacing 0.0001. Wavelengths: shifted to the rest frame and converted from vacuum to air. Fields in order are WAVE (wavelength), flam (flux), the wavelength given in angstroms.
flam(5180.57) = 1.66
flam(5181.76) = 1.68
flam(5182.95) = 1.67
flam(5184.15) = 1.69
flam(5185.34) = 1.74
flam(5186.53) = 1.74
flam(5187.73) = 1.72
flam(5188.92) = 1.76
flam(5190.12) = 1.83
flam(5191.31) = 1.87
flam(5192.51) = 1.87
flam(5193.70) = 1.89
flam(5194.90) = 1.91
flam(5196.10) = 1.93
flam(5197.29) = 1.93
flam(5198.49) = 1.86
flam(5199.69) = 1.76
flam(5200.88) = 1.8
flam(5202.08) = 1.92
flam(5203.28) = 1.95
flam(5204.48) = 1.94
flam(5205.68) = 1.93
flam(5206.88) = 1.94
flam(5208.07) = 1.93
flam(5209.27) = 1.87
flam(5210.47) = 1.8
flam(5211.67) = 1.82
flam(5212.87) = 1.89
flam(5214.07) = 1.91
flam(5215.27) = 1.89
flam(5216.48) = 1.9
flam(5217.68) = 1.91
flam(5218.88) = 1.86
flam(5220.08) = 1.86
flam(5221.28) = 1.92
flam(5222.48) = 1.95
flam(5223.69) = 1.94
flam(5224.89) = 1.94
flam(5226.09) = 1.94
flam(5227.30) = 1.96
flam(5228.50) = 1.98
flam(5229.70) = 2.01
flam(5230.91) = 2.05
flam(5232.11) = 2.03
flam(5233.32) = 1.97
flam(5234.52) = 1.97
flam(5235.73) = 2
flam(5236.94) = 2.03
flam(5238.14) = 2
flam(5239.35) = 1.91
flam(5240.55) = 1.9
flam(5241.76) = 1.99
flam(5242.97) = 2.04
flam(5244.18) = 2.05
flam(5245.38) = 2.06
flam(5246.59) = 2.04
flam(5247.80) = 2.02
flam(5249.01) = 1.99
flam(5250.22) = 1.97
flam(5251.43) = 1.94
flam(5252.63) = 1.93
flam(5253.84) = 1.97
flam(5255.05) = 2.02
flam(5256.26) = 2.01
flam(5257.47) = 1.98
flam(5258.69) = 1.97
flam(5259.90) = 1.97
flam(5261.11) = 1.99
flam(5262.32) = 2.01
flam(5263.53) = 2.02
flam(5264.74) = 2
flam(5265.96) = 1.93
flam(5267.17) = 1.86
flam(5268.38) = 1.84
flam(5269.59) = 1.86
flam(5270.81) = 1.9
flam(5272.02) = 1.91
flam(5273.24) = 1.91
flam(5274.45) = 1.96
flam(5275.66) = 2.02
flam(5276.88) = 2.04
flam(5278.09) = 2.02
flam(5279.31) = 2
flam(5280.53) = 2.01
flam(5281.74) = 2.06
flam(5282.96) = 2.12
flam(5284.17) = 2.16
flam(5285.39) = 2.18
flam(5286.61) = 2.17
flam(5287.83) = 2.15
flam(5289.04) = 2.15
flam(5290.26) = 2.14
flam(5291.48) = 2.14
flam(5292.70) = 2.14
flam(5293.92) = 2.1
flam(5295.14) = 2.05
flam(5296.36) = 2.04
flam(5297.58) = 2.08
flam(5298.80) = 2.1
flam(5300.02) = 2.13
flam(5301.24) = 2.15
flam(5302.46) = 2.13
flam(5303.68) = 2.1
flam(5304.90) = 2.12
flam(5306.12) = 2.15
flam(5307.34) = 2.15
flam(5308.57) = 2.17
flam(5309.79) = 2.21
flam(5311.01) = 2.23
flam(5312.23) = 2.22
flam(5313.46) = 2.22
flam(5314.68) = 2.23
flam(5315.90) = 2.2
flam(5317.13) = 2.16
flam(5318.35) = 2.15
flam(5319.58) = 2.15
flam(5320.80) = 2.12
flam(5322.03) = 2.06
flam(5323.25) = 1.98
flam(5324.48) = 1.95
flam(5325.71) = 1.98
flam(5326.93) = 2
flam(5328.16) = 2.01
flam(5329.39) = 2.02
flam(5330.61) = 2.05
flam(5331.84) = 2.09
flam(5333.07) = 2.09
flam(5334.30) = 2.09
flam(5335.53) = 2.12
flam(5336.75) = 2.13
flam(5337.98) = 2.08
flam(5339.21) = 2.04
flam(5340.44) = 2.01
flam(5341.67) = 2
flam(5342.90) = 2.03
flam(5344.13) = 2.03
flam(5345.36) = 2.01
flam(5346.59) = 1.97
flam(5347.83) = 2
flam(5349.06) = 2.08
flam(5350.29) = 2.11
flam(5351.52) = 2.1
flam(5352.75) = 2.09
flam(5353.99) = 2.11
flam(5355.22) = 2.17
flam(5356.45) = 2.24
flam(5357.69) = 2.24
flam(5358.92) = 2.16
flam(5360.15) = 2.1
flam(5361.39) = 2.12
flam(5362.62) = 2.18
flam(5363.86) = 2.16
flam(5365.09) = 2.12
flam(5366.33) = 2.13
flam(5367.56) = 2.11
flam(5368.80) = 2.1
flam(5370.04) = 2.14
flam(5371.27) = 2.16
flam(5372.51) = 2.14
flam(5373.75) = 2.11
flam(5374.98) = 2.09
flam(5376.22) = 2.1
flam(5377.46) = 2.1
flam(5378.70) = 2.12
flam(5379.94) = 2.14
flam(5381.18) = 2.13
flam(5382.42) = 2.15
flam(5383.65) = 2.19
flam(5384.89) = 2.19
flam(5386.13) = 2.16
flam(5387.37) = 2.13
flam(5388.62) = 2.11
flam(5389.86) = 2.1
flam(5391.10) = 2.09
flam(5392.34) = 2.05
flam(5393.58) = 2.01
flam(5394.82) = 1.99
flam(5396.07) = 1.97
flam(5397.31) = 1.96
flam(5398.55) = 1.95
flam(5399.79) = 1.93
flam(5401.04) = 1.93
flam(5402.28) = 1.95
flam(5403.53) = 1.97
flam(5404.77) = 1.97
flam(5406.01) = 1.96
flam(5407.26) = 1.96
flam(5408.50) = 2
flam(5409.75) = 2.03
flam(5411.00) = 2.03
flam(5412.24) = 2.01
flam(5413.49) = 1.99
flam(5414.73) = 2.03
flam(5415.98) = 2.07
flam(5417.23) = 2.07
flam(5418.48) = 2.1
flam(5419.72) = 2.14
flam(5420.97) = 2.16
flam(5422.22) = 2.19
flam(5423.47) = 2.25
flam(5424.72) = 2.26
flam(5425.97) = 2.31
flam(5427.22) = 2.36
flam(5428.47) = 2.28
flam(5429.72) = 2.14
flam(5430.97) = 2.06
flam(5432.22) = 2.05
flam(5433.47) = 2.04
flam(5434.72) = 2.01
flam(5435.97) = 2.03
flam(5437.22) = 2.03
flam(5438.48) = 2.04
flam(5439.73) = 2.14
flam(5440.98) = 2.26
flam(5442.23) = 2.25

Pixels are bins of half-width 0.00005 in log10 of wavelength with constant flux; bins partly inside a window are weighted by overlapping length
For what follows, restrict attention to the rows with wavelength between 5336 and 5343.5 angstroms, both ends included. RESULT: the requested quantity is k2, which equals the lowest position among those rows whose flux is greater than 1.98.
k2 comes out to 5336.75 angstroms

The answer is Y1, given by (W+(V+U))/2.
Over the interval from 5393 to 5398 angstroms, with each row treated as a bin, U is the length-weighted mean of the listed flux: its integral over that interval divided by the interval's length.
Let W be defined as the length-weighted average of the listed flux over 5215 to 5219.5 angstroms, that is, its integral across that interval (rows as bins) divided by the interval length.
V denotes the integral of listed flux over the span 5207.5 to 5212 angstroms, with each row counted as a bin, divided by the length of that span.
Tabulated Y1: 2.86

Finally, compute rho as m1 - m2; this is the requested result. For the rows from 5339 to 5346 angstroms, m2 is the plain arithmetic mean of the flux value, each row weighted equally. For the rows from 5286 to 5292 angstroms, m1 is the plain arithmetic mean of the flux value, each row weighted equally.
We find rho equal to 0.13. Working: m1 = 2.15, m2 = 2.02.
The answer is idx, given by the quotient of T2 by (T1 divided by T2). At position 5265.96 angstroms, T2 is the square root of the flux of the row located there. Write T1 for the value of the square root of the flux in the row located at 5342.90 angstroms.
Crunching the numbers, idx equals 1.355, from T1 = 1.42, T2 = 1.39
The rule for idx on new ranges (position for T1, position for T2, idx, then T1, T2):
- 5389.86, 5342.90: 1.401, 1.45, 1.42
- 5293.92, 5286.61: 1.497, 1.45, 1.47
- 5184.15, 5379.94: 1.646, 1.30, 1.46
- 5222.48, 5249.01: 1.425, 1.40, 1.41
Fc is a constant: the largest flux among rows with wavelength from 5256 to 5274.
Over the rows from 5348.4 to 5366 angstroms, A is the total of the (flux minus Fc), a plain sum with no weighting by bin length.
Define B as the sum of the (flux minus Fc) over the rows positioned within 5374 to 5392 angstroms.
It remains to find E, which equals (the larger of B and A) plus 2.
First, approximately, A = 1.70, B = 1.5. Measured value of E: 3.7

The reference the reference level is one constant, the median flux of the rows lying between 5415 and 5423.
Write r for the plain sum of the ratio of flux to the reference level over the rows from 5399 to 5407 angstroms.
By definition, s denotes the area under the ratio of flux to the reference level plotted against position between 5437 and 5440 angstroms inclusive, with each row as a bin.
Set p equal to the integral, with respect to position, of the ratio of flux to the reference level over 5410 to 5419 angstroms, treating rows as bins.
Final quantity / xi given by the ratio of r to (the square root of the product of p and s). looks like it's 1.10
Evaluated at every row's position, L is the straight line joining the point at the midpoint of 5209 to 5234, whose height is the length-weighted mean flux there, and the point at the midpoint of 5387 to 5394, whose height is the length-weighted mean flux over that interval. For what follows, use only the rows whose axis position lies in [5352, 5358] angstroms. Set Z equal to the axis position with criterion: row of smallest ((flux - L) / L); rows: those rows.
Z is 5352.75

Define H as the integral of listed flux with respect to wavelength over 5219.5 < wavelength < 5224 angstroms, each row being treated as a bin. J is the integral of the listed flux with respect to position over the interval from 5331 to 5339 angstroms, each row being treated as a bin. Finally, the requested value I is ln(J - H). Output 2.1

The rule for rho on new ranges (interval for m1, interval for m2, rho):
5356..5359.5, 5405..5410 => 0.23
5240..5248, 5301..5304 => -0.11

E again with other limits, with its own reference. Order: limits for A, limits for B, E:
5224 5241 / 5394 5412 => 1.4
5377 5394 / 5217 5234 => 3.4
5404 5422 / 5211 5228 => 2.2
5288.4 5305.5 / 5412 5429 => 3.9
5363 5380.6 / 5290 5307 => 3.4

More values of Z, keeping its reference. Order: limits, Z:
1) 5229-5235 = 5234.52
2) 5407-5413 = 5407.26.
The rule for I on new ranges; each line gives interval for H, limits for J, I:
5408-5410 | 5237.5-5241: 1.0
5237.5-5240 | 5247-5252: 1.6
